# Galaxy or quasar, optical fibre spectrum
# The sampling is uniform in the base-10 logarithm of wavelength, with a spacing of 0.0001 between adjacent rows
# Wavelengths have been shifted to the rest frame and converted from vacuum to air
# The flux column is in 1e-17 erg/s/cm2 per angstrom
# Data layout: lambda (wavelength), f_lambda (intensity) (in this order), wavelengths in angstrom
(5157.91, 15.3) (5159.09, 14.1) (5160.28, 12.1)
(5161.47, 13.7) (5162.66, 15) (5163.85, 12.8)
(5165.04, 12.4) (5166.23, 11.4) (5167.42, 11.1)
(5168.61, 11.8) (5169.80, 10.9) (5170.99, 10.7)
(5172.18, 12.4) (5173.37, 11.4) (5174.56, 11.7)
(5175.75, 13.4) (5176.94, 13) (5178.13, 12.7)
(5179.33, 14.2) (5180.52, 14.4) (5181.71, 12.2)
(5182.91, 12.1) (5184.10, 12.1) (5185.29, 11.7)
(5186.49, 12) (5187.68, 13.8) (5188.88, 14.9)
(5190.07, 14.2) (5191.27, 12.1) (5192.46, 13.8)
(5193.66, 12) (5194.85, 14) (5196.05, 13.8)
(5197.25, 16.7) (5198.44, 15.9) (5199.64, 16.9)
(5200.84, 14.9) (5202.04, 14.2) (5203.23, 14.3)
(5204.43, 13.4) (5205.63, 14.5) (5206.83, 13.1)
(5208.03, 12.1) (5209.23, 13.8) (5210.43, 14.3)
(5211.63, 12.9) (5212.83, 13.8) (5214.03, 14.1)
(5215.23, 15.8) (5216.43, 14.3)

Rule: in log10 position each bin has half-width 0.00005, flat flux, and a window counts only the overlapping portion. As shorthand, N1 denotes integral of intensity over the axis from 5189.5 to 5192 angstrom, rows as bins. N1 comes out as 32.9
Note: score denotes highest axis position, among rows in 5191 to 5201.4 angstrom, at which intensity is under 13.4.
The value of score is 5193.66 angstrom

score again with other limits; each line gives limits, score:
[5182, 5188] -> 5186.49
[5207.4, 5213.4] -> 5211.63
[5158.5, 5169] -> 5168.61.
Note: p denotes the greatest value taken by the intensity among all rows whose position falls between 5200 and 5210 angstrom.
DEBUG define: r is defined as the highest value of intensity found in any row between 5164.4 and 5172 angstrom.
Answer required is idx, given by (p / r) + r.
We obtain 13.6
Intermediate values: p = 14.9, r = 12.4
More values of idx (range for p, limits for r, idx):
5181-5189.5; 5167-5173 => 13.6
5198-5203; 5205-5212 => 15.7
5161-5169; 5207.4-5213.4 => 15.3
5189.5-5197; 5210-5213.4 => 15.3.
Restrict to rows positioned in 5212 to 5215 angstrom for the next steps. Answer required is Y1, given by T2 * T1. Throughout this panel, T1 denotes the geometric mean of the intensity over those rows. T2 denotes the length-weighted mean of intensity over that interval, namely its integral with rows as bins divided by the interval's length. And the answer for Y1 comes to 197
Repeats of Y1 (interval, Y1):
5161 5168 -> 161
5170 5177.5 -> 145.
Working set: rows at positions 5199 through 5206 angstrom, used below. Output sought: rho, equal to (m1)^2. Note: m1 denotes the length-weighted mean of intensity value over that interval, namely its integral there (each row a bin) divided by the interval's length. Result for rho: 216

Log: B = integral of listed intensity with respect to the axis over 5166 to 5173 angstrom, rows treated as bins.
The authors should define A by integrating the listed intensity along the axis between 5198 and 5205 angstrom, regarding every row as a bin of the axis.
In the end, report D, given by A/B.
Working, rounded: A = 104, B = 80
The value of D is 1.31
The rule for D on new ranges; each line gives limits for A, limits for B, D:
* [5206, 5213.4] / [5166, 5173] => 1.24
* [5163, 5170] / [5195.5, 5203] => 0.72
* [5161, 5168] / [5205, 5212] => 0.94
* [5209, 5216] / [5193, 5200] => 0.96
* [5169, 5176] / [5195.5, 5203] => 0.71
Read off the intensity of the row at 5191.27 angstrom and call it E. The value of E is 12.1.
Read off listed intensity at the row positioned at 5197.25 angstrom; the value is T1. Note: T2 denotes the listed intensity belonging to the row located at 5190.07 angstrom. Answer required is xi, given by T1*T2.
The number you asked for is 237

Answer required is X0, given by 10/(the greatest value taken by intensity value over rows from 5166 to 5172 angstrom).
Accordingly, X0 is 0.85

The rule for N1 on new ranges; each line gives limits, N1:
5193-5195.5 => 32.6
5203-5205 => 27.5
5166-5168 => 22.4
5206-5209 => 38.6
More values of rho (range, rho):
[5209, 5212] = 188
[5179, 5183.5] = 173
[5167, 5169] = 131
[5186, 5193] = 182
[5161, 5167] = 168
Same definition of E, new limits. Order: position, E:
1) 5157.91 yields 15.3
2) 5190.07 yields 14.2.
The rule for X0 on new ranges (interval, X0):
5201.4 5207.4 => 0.69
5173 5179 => 0.75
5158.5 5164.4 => 0.67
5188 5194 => 0.67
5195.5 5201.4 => 0.59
